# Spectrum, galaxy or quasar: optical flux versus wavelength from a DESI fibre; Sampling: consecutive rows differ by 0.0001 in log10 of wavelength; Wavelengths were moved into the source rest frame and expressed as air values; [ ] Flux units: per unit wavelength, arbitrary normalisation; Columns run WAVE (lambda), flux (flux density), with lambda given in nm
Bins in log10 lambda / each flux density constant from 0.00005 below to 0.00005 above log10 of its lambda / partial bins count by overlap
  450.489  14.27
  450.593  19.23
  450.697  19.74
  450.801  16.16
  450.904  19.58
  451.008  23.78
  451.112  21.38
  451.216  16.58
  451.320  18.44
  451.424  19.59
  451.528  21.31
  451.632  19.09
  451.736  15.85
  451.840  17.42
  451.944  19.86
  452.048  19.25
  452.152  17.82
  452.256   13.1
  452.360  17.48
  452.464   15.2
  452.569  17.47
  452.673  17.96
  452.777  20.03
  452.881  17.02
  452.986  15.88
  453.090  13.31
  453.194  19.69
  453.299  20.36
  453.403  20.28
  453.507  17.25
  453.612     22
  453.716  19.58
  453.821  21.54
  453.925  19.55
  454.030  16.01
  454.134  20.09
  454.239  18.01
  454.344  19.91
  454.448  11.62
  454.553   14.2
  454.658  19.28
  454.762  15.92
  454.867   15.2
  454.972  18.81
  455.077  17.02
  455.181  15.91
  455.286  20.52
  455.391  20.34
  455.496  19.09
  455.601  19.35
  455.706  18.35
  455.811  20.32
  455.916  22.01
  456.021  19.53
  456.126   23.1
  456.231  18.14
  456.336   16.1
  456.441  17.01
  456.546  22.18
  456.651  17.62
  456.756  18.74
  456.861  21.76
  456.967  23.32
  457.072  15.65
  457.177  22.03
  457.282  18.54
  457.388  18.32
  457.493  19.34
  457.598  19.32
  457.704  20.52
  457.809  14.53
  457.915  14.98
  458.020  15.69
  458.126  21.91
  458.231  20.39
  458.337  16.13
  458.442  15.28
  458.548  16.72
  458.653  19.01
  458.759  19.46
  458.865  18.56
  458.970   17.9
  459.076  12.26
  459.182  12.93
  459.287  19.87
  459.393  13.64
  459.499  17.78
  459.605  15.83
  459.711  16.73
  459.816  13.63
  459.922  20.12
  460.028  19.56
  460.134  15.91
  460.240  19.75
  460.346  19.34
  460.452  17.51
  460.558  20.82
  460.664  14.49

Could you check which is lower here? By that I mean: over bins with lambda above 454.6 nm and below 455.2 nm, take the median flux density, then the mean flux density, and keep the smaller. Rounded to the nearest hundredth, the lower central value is 16.47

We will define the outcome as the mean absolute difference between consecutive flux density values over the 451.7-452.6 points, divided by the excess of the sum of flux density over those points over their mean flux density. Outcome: 0.0181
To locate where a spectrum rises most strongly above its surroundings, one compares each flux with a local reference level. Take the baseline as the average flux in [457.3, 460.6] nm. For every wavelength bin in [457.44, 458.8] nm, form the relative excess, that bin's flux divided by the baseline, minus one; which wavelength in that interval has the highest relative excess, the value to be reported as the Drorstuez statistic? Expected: 458.126 nm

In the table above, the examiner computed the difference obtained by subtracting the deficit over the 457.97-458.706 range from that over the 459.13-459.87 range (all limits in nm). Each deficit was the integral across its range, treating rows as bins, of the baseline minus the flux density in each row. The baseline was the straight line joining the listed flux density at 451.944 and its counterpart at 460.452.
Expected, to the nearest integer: 1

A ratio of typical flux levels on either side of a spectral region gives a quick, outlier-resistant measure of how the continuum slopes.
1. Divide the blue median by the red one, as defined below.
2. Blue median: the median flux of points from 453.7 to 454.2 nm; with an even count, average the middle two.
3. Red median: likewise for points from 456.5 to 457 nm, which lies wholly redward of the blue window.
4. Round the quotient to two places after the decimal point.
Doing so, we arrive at 0.90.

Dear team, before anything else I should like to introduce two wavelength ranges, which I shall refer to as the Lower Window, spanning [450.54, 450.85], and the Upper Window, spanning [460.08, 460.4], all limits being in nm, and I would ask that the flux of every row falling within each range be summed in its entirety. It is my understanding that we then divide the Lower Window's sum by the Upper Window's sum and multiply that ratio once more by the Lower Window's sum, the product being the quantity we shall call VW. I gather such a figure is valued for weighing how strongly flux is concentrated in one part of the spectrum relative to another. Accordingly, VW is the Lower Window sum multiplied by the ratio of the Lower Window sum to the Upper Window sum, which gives 55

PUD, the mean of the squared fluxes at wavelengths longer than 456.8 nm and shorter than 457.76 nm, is 399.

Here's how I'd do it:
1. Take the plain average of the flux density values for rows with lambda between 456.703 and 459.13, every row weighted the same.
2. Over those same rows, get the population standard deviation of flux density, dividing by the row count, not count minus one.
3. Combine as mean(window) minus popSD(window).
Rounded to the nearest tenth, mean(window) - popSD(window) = 15.6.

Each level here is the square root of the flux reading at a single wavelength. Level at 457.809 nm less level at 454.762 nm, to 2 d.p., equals -0.18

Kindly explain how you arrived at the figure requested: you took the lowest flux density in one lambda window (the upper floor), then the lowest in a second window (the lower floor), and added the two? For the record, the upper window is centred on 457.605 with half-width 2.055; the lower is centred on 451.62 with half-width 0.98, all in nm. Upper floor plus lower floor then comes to 25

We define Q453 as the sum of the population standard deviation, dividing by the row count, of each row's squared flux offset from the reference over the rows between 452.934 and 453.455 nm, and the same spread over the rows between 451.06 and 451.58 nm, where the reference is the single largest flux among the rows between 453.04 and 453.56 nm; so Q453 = 25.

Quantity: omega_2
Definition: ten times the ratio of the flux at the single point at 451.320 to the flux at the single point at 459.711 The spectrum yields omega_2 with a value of 11.0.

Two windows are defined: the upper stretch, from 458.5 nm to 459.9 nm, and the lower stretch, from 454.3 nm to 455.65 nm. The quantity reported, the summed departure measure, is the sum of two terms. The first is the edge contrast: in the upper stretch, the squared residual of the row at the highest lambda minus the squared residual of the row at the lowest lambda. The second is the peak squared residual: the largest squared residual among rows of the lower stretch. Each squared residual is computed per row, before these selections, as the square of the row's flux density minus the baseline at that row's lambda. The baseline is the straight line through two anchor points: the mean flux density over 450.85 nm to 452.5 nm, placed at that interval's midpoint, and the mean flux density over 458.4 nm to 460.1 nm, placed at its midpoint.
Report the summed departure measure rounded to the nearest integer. 49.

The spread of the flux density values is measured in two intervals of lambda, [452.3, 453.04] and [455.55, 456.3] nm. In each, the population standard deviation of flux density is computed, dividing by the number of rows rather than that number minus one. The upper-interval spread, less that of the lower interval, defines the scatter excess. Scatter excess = 0.3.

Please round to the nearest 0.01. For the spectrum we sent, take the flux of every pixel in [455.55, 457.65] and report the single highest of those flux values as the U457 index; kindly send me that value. 23.32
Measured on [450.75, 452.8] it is 23.78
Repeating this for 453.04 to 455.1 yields 22.00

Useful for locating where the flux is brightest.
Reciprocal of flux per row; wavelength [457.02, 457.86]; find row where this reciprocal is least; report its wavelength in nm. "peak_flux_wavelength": 457.177 nm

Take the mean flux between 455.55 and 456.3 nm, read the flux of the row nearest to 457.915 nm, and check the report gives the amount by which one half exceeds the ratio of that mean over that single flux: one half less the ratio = -0.84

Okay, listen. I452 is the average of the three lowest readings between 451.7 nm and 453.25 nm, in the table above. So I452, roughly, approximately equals 13.9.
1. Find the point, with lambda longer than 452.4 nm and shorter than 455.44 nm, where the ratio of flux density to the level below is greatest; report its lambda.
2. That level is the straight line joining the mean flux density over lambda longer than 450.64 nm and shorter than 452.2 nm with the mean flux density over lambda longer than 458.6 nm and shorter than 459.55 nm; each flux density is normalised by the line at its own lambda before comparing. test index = 453.612 nm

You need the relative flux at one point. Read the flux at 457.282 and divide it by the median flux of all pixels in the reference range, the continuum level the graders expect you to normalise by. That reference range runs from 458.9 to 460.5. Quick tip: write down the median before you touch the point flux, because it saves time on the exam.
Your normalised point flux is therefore 1.06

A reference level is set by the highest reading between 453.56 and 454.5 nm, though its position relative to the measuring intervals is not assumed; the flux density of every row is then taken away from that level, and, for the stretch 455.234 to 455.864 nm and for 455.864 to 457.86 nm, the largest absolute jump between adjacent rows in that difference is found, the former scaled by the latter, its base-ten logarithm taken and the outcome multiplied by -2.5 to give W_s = 1.5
